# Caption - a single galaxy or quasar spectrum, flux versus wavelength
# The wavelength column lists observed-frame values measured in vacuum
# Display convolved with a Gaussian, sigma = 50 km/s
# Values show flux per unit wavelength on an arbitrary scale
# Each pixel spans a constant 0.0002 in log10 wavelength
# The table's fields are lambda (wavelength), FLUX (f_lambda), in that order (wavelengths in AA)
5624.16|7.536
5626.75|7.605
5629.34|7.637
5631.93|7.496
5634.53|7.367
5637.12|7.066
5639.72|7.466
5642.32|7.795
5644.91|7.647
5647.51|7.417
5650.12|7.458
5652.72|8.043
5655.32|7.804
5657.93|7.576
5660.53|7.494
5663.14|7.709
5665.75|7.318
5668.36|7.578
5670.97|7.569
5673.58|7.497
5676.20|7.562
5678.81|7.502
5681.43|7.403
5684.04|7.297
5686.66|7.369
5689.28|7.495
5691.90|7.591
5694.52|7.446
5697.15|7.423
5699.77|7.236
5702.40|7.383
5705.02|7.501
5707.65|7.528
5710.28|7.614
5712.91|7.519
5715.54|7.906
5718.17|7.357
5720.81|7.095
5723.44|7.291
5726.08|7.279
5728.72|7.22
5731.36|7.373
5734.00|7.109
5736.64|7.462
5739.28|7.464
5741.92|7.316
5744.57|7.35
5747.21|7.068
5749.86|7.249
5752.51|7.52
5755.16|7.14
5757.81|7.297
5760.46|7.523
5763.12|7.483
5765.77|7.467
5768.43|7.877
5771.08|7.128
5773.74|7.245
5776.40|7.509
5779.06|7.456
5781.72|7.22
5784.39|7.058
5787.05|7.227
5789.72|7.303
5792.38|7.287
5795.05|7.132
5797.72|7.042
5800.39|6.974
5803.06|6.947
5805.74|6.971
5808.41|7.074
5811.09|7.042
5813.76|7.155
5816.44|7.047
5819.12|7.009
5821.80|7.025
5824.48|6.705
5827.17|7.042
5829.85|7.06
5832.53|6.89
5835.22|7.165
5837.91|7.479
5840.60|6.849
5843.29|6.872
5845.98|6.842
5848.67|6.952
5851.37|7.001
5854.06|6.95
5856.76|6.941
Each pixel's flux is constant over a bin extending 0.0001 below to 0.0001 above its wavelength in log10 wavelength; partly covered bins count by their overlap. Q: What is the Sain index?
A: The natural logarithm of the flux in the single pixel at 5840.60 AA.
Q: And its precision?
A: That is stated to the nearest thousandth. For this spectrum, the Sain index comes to 1.924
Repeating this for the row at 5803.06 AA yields 1.938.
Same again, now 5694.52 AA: 2.008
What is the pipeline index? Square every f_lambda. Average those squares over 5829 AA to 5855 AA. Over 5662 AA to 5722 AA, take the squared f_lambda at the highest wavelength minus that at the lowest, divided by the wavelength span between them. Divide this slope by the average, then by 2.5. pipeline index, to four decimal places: -0.0013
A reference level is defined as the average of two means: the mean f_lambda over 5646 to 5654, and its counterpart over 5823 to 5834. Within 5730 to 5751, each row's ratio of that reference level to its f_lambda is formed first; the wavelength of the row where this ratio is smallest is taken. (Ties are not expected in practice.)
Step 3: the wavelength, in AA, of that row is 5739.28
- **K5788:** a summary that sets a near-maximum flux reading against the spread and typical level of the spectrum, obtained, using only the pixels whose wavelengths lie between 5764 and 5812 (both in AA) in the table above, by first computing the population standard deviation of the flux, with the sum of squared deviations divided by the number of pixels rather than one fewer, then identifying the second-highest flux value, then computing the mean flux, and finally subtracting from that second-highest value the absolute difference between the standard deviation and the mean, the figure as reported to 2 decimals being 0.52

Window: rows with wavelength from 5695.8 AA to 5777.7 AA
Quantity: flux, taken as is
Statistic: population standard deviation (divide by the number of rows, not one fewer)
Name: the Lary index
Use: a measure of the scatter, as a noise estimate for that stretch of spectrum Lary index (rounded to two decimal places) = 0.20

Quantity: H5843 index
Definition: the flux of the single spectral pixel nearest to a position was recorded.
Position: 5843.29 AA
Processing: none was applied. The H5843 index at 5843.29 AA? 6.872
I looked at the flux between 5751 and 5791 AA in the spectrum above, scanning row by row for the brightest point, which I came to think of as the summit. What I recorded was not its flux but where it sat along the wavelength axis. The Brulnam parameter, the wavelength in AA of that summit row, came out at 5768.43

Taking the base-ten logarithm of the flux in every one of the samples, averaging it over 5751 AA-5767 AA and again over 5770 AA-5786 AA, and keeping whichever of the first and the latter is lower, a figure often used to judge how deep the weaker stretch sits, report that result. 0.8614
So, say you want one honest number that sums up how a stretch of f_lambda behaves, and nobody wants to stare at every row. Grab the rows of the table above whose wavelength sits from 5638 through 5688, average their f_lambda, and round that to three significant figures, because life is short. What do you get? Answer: 7.55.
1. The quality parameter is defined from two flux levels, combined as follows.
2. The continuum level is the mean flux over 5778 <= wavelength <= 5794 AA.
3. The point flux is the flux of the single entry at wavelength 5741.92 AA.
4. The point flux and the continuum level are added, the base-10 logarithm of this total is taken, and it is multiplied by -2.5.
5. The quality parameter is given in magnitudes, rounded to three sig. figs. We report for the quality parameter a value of -2.91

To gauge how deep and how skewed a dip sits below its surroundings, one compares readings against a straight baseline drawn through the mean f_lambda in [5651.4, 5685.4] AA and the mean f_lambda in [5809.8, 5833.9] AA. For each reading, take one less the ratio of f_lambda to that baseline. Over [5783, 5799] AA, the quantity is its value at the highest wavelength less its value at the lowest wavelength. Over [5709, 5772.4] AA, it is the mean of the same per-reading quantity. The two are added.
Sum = -0.016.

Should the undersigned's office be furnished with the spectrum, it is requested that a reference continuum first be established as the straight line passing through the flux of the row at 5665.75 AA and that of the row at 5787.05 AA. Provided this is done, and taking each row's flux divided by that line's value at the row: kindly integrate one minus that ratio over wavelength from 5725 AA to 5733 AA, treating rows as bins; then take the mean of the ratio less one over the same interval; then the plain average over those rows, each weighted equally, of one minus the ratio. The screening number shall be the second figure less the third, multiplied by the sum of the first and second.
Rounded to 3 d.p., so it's 0.000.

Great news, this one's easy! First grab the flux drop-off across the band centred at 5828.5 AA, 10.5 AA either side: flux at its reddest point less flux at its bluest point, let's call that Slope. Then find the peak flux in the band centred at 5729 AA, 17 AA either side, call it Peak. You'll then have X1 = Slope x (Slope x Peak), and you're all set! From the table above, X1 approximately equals 1.7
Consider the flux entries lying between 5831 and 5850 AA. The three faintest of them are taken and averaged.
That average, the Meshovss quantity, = 6.9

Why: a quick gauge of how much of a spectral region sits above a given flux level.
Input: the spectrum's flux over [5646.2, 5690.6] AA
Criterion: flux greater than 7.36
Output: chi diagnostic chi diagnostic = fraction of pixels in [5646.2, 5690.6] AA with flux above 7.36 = 0.9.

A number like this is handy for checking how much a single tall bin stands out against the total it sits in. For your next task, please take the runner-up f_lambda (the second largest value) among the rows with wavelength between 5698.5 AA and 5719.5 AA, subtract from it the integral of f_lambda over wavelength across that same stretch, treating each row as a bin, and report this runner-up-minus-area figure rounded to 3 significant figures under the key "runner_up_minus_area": -150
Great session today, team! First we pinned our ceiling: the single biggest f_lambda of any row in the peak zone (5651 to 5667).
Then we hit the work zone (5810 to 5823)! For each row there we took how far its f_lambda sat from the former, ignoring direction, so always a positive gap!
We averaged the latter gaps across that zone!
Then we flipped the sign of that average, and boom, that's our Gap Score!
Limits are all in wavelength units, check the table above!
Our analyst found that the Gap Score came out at -0.99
